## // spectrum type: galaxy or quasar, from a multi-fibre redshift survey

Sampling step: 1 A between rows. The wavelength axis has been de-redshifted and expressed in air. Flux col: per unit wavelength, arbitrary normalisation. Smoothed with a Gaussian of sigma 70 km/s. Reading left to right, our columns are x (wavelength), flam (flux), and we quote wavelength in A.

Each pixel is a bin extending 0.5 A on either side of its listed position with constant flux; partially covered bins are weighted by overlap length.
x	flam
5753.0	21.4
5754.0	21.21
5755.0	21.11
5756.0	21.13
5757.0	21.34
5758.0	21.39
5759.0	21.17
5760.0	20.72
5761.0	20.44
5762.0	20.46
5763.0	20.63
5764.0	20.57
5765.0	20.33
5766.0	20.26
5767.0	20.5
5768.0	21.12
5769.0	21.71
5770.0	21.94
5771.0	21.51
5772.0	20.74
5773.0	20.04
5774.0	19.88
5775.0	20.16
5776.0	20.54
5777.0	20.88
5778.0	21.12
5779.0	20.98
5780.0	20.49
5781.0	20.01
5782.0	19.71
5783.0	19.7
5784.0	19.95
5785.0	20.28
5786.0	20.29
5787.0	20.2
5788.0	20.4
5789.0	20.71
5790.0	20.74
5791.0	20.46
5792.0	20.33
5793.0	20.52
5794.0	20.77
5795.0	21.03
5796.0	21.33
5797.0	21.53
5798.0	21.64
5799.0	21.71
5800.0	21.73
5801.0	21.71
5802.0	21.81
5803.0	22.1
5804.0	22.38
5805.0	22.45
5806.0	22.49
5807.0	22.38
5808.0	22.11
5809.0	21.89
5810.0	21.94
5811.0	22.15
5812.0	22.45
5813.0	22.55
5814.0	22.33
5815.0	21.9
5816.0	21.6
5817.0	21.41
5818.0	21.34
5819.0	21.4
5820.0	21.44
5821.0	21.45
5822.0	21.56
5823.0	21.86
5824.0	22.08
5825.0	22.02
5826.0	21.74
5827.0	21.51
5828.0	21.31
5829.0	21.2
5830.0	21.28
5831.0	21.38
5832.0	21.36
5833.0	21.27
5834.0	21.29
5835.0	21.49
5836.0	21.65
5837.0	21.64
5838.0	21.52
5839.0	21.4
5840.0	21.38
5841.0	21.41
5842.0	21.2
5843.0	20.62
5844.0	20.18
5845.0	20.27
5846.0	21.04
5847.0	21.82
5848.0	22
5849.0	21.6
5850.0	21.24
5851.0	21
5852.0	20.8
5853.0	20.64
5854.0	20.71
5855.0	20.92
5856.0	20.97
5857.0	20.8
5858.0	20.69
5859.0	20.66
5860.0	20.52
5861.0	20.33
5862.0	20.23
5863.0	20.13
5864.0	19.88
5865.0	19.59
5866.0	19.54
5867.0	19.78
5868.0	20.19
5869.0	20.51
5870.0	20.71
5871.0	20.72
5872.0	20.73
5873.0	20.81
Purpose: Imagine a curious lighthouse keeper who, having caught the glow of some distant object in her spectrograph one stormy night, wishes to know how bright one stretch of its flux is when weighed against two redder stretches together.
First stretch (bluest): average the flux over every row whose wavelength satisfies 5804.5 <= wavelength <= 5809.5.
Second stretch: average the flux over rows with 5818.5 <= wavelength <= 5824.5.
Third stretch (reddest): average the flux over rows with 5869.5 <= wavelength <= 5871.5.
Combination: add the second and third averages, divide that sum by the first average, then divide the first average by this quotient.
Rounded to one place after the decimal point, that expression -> 11.7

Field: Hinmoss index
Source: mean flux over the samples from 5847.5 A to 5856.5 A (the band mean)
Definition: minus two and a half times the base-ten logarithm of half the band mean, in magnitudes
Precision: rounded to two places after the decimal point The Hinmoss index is -2.56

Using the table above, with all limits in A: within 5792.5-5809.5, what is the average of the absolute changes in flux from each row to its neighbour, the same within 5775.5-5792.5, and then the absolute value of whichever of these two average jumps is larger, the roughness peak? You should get 0.23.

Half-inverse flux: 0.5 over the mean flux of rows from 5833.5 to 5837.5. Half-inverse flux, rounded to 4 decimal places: 0.0232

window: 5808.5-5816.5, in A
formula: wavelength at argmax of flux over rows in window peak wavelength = 5813.0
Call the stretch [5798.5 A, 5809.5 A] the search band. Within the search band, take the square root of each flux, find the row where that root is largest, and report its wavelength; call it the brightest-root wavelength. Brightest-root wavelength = 5806.0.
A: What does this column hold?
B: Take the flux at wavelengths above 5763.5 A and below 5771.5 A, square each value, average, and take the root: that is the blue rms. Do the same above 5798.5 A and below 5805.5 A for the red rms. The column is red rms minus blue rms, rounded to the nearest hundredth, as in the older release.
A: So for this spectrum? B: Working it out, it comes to 0.98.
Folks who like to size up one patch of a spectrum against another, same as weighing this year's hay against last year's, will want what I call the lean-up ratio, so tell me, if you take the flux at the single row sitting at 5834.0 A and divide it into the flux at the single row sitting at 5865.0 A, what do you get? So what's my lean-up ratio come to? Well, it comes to 0.92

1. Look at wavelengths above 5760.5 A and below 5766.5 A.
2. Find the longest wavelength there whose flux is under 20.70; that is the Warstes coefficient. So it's 5766.0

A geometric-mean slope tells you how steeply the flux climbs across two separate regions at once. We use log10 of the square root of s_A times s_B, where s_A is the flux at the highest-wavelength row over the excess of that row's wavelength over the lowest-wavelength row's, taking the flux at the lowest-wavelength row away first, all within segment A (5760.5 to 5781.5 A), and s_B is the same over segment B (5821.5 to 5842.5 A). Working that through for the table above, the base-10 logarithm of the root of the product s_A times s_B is -1.71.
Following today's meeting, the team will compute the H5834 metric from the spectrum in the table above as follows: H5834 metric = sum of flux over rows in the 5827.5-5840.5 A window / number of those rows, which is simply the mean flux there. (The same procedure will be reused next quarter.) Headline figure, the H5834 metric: 21.4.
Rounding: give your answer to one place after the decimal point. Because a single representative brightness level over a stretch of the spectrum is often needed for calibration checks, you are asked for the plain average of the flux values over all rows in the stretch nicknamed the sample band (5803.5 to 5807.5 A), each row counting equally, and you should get 22.4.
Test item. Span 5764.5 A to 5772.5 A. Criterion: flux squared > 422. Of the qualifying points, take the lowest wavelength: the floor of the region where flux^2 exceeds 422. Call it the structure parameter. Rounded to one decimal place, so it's 5768.0 A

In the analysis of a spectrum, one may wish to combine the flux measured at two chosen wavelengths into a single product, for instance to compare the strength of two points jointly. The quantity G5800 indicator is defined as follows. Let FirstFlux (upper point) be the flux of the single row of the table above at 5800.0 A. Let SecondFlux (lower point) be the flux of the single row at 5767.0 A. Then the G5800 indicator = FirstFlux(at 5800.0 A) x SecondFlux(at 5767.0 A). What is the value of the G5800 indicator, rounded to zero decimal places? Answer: 445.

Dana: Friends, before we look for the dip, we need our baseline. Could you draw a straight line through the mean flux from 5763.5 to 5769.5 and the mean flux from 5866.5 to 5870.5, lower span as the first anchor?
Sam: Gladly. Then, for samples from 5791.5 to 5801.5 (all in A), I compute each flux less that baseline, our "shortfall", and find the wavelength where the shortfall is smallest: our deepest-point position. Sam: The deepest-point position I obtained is 5792.0 A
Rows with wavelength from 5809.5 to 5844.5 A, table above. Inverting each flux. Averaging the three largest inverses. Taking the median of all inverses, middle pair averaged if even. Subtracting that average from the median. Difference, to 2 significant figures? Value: -0.0018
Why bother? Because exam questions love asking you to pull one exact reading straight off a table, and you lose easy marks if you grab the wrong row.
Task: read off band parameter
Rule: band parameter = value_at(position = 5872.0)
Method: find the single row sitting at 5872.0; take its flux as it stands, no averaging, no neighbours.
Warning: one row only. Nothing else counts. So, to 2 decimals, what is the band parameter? 20.73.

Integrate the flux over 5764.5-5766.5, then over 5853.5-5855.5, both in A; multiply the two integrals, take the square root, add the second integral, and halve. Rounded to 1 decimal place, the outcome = 41.4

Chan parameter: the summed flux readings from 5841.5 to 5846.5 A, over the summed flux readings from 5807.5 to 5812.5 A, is 0.93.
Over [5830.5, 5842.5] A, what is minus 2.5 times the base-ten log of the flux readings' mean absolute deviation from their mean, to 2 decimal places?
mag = 2.44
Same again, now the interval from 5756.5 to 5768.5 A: 1.17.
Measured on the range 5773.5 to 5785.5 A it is 0.96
